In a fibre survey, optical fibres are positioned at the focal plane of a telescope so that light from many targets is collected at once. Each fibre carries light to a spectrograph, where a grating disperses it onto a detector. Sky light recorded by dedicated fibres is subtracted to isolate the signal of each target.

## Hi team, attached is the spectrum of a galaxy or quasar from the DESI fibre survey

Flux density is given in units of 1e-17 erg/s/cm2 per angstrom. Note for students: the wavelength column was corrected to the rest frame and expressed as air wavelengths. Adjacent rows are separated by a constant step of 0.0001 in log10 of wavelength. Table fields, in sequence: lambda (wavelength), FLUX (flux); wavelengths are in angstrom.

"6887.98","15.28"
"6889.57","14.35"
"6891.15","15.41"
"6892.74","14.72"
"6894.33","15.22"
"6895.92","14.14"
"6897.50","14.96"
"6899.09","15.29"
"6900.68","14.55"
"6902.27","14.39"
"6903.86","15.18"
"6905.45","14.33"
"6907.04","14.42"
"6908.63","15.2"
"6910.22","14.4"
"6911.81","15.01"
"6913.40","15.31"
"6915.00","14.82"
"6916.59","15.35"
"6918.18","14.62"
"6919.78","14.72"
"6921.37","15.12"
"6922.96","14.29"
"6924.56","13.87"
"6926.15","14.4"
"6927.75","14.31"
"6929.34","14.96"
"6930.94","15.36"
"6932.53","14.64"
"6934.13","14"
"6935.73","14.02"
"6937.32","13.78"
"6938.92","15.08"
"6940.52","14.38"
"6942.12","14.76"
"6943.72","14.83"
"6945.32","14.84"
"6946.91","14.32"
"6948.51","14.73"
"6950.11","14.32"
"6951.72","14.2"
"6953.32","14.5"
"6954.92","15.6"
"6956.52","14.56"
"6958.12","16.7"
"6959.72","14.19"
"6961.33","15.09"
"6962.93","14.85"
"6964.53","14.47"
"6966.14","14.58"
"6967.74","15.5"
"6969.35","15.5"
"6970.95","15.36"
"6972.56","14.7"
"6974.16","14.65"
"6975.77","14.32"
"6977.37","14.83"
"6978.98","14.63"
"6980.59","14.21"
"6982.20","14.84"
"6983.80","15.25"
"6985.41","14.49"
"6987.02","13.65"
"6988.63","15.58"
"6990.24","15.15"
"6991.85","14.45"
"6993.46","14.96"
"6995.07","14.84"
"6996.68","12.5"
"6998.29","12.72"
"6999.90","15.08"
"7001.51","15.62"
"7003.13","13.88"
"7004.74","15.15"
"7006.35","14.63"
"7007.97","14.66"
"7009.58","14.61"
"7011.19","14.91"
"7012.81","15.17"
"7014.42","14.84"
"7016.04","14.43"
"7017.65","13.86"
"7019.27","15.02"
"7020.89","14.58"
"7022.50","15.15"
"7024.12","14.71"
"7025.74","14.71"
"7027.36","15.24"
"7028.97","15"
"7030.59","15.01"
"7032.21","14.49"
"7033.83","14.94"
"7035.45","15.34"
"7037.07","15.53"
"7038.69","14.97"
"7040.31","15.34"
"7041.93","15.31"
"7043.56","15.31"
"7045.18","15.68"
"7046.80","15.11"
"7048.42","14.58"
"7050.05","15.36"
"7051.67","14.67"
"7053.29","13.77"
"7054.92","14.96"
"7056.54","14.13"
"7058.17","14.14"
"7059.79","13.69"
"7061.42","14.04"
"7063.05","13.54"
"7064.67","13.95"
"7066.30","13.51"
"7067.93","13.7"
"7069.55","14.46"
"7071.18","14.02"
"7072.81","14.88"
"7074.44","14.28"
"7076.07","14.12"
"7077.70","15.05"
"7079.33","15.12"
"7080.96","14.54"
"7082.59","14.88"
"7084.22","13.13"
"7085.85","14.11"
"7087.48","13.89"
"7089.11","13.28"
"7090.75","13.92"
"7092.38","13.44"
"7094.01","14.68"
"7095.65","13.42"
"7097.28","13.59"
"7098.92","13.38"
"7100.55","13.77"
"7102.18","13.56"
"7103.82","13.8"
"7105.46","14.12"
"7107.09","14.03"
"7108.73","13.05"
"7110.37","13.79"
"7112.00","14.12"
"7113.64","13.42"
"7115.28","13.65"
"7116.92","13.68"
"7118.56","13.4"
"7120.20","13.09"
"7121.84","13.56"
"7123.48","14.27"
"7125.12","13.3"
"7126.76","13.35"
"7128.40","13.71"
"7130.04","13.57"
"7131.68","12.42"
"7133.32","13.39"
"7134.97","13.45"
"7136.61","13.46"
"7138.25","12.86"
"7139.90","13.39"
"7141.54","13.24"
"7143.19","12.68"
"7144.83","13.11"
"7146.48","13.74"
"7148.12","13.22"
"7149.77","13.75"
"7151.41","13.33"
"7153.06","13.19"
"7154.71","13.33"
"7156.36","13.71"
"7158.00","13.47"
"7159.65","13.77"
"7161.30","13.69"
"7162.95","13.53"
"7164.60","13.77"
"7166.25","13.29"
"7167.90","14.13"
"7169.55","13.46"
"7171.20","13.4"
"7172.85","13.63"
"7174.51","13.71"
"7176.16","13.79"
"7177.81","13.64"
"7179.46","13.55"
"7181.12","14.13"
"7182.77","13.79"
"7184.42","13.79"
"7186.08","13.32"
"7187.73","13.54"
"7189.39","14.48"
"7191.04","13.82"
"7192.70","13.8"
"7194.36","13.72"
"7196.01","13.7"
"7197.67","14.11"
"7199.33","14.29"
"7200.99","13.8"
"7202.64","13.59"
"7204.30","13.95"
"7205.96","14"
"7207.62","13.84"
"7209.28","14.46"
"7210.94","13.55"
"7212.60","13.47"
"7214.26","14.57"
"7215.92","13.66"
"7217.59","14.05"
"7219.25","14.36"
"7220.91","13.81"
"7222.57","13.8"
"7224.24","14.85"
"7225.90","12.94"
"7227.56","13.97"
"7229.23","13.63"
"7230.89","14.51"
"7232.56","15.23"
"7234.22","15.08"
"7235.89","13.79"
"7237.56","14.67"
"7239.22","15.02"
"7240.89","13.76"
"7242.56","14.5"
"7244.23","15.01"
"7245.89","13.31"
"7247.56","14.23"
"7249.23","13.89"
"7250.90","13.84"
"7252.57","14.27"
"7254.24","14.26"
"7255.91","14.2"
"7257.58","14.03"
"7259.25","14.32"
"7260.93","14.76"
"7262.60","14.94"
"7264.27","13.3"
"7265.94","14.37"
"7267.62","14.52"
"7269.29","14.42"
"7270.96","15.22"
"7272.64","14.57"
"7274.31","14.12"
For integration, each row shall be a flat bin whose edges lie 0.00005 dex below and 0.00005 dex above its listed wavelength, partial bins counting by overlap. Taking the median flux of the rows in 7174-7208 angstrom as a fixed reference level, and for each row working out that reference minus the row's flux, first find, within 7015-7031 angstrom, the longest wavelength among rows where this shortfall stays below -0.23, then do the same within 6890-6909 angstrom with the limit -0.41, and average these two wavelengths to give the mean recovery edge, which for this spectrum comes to 6969.6 angstrom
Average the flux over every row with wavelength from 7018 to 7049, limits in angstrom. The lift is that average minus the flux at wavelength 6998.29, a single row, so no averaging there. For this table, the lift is 2.3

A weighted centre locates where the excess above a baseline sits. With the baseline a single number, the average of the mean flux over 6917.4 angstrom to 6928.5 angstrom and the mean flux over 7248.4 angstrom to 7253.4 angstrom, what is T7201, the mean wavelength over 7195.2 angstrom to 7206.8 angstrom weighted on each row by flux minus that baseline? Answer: 7201.1 angstrom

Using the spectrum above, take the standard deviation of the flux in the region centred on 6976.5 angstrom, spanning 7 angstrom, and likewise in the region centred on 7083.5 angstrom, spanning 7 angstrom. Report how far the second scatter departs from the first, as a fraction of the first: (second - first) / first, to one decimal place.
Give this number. 2.6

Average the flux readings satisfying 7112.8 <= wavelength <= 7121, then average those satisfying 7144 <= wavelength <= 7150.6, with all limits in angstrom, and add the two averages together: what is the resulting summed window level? 26.9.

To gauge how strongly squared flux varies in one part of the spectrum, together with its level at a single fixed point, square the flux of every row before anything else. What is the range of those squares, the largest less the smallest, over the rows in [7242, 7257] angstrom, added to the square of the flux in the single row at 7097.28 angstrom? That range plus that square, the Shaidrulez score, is 233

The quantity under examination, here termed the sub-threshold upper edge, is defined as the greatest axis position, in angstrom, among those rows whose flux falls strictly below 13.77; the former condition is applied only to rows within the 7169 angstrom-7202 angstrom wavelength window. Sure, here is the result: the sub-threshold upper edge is 7196.01 angstrom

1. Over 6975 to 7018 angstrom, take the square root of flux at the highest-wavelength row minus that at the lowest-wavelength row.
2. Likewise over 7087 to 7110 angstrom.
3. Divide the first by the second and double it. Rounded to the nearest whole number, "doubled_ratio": 1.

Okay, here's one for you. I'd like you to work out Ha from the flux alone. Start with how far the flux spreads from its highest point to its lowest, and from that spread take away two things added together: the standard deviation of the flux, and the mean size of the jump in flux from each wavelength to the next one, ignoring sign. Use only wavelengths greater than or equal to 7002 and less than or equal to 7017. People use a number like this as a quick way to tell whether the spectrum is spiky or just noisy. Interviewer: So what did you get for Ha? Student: 0.5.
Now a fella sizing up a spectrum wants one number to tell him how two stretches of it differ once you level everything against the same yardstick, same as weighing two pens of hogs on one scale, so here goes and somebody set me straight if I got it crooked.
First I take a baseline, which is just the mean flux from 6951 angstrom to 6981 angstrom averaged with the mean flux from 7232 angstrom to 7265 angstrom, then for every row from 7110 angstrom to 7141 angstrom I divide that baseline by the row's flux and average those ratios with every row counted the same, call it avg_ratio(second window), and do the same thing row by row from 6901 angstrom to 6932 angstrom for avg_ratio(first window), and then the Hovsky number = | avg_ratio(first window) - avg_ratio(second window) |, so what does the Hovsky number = 0.09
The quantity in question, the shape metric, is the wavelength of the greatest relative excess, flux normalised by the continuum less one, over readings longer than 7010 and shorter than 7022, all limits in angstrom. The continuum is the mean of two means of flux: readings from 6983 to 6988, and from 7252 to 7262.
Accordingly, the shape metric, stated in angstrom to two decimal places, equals 7012.81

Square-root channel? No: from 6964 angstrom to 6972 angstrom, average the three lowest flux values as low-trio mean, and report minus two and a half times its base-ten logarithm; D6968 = -2.93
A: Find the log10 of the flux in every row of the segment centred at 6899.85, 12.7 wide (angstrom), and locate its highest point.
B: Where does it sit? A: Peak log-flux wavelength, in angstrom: 6899.09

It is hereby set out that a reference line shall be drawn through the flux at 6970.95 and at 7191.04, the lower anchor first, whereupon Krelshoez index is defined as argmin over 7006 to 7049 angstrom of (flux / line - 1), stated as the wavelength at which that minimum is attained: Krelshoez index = 7017.65 angstrom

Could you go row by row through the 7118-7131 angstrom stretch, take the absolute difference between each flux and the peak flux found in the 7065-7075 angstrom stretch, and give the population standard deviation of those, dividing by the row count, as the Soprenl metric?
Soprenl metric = 0.33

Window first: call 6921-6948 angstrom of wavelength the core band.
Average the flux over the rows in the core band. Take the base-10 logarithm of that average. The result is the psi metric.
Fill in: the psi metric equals 1.16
